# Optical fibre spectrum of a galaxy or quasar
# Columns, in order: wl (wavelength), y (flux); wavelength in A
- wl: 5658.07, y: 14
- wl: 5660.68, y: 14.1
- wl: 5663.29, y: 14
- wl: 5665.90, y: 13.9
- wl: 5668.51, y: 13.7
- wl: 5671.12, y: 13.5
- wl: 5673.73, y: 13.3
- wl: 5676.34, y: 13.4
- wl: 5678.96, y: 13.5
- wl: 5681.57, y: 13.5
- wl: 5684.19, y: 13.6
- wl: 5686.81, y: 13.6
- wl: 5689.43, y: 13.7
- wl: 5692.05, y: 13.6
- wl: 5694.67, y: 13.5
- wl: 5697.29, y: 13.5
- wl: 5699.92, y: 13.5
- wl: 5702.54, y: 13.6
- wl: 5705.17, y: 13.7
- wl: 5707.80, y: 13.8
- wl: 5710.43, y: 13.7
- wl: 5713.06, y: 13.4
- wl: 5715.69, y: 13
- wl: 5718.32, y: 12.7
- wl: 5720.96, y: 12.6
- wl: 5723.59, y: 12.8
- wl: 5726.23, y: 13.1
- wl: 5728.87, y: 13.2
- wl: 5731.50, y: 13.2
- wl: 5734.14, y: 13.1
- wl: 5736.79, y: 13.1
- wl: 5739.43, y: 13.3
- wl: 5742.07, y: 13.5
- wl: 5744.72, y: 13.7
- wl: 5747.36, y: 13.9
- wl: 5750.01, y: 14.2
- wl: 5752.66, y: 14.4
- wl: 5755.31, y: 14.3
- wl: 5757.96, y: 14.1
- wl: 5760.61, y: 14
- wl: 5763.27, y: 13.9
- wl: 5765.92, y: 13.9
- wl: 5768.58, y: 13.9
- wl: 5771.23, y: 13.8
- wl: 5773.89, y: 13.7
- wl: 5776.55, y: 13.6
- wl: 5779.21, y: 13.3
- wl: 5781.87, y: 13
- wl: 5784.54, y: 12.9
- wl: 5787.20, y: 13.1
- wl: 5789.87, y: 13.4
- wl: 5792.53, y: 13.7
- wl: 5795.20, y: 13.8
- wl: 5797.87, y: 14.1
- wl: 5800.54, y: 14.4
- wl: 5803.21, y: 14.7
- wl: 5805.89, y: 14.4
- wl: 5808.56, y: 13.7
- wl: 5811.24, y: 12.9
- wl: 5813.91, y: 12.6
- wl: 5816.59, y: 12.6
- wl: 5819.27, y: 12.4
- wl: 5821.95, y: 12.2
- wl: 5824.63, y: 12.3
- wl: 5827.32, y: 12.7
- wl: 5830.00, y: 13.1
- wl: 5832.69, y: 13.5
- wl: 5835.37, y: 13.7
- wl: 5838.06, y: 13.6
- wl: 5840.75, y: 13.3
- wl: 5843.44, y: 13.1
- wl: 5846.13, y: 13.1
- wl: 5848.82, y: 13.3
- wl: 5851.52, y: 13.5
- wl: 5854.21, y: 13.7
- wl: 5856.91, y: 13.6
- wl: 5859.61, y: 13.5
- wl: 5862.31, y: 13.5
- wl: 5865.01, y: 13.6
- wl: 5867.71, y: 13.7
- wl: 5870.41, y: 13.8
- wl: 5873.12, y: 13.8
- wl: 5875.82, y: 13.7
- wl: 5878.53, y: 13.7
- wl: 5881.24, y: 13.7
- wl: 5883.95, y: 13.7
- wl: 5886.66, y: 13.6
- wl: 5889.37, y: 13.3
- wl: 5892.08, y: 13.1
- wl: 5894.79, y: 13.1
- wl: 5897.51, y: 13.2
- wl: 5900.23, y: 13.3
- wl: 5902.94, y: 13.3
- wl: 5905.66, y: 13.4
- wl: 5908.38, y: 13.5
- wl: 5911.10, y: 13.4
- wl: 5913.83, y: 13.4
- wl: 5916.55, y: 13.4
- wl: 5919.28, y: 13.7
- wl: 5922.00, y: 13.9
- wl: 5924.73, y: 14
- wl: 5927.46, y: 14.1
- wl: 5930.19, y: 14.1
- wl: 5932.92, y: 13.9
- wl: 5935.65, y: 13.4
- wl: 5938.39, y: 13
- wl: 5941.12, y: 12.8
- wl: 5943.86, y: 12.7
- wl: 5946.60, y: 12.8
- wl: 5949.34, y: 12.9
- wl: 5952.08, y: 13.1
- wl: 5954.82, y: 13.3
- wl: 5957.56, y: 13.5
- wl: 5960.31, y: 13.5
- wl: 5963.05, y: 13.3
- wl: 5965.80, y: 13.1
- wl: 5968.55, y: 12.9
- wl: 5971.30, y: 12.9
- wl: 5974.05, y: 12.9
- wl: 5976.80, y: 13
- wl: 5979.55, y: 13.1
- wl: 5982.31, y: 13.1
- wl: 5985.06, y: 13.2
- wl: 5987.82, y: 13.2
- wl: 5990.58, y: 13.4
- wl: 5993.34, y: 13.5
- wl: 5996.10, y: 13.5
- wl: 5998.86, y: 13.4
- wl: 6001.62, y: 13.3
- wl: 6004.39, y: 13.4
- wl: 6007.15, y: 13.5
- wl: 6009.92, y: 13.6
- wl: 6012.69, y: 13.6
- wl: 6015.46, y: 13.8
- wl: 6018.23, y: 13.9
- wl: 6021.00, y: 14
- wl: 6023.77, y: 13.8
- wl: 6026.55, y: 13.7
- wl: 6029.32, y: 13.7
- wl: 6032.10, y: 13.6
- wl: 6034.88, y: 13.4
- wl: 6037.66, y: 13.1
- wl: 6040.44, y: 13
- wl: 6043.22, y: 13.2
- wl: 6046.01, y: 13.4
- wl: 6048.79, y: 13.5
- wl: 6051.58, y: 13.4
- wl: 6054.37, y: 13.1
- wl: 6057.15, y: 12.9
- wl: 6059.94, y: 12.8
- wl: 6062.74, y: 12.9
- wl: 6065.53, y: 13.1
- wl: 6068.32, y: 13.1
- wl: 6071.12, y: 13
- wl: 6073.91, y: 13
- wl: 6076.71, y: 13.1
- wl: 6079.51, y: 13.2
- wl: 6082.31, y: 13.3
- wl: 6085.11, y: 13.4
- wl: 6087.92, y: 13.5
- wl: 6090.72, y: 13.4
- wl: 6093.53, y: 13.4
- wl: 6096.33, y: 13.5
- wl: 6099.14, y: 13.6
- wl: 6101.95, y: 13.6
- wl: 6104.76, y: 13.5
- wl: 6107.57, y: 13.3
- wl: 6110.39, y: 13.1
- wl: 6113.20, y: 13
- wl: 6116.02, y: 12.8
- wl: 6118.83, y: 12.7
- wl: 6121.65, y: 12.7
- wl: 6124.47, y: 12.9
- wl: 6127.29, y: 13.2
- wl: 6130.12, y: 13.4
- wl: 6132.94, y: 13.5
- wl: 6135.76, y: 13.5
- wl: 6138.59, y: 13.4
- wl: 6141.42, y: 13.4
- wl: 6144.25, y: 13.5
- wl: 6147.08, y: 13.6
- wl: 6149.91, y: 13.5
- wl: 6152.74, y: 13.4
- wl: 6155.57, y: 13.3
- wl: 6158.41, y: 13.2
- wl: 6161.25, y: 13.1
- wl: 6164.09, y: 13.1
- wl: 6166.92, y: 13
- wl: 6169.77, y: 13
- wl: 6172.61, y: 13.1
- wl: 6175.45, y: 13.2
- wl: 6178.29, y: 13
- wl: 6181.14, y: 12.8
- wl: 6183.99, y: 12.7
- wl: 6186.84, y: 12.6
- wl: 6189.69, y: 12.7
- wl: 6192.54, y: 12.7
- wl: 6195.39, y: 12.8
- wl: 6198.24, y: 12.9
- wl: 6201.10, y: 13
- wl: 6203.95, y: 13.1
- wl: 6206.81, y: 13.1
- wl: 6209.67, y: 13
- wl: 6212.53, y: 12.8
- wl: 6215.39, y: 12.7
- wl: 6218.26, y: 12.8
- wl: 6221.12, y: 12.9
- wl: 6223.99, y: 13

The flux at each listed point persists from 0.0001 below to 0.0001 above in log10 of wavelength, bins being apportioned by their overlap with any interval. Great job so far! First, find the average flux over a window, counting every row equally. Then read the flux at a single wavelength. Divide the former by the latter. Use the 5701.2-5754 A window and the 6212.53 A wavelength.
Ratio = 1.05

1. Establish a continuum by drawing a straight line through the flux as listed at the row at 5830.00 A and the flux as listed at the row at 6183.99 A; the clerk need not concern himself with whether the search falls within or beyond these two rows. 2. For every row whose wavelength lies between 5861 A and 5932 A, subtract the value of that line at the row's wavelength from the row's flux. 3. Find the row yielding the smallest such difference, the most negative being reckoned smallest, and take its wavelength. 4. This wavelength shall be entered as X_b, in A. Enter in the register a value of 5892.08 A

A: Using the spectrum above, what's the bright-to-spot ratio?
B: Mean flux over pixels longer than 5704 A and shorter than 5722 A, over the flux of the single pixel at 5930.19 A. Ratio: 0.94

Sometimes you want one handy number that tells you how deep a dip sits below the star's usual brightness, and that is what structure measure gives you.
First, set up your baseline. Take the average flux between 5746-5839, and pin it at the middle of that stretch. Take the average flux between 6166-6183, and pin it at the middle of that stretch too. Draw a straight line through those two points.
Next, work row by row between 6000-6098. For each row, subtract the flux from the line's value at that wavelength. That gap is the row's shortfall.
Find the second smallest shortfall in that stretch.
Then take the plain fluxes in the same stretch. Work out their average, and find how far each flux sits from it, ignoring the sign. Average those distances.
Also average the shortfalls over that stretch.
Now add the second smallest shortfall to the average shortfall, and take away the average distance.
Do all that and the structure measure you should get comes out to -1.1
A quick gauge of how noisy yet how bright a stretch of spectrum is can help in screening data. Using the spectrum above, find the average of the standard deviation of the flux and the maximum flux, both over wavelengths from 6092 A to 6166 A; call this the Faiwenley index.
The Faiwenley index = 6.94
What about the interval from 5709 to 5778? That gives 7.45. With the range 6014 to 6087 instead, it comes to 7.17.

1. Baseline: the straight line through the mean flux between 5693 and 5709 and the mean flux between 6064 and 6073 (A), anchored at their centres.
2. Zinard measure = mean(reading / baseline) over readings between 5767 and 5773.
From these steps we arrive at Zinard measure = 1.026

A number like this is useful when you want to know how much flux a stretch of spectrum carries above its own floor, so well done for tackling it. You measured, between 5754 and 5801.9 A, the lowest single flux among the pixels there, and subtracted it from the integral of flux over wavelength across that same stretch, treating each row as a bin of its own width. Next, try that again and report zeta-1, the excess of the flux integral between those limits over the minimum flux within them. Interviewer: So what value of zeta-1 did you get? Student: 644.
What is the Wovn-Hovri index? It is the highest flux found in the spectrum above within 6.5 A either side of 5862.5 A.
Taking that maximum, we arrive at 13.7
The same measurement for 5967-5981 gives 13.1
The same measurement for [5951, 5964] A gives 13.5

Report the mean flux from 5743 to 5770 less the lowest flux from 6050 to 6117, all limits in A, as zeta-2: 1.2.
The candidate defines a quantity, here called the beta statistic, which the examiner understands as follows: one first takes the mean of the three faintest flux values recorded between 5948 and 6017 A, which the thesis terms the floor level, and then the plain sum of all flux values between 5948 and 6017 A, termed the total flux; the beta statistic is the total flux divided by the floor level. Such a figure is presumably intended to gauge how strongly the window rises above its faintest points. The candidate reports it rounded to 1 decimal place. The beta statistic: 25.7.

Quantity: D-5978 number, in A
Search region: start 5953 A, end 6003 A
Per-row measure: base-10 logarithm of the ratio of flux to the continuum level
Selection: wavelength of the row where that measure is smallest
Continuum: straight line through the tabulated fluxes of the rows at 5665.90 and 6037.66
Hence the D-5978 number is 5968.55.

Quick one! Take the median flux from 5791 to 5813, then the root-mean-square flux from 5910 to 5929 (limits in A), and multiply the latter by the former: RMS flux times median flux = 191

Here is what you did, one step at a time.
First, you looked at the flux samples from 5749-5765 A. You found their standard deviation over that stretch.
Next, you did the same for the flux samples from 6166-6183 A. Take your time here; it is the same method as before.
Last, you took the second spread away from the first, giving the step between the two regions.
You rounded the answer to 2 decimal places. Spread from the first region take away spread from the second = 0.05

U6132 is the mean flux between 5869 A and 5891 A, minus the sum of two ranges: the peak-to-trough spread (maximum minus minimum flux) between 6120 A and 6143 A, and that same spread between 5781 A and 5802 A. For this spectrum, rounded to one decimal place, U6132 11.4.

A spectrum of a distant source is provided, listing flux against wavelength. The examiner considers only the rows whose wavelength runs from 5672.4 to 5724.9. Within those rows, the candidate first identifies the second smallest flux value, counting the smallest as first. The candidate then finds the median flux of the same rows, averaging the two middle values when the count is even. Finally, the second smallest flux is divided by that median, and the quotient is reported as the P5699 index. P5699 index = 0.941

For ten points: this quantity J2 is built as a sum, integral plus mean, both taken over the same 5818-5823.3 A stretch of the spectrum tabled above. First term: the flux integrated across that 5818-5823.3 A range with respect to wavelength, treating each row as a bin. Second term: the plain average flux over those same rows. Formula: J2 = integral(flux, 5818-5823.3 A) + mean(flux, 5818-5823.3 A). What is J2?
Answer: 78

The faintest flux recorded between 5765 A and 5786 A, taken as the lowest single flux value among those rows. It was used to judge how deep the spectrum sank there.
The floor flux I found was 12.9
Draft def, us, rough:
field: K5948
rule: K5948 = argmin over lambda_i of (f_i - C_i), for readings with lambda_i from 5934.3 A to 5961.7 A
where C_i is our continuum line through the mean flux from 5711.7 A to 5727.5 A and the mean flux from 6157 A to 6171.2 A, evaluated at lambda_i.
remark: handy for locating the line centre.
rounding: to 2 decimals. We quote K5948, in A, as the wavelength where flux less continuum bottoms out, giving 5943.86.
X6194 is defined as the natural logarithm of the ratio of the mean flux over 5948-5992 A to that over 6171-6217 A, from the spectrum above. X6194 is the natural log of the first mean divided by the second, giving 0.020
